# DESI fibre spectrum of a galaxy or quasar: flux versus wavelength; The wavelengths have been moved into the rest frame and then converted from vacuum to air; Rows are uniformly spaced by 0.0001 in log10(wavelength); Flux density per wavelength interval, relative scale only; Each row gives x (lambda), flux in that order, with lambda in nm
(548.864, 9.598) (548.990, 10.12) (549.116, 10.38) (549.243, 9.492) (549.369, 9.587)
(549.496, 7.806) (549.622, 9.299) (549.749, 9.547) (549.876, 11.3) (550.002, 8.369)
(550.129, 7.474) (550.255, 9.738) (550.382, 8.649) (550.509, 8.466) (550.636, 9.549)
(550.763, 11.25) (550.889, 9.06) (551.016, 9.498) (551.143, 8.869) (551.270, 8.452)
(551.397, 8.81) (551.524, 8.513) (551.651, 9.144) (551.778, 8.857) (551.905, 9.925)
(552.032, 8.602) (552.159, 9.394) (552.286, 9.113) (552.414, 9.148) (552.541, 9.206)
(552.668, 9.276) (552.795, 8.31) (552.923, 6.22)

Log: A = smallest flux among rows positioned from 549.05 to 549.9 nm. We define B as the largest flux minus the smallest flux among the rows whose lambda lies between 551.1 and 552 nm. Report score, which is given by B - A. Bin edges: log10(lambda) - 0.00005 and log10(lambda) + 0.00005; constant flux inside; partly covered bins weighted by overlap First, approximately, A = 7.806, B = 1.5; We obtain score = -6.3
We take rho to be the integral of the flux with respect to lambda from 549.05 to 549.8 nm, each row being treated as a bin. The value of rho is 7.01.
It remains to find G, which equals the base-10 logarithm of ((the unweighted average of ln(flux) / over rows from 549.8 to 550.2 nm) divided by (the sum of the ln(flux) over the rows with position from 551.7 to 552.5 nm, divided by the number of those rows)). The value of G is -0.006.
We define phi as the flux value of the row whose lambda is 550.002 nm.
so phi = 8.369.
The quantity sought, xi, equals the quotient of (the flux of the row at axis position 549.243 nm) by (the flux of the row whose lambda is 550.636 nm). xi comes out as 0.99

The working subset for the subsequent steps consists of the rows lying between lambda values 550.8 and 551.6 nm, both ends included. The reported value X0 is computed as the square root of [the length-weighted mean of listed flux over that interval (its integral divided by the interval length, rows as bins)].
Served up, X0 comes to 2.992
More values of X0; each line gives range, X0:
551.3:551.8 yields 2.967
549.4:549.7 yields 2.950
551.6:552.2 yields 3.030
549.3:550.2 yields 3.012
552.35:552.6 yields 3.028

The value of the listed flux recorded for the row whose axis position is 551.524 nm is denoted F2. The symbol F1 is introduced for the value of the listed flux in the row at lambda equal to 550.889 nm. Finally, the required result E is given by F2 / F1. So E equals 0.94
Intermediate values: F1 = 9.06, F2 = 8.513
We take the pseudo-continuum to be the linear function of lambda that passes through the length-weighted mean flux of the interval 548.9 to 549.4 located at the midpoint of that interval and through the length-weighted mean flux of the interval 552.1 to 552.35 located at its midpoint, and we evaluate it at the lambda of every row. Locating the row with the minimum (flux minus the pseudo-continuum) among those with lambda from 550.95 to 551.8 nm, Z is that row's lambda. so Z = 551.270 nm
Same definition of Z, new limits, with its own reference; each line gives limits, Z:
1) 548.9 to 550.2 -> 550.129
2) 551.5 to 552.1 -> 551.524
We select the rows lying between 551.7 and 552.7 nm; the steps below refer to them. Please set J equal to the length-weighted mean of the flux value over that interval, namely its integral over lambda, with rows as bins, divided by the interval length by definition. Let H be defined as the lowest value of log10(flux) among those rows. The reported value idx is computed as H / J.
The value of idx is 0.102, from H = 0.935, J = 9.19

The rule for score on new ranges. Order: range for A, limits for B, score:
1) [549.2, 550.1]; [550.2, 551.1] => -5.0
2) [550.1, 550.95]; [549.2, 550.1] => -4.0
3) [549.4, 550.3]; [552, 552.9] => -6.4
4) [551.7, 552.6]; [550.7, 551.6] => -5.8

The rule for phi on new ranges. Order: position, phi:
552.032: 8.602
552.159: 9.394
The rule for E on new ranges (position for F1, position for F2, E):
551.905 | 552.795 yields 0.84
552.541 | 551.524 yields 0.92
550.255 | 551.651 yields 0.94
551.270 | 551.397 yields 1.04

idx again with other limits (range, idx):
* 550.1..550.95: 0.094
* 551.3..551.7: 0.106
